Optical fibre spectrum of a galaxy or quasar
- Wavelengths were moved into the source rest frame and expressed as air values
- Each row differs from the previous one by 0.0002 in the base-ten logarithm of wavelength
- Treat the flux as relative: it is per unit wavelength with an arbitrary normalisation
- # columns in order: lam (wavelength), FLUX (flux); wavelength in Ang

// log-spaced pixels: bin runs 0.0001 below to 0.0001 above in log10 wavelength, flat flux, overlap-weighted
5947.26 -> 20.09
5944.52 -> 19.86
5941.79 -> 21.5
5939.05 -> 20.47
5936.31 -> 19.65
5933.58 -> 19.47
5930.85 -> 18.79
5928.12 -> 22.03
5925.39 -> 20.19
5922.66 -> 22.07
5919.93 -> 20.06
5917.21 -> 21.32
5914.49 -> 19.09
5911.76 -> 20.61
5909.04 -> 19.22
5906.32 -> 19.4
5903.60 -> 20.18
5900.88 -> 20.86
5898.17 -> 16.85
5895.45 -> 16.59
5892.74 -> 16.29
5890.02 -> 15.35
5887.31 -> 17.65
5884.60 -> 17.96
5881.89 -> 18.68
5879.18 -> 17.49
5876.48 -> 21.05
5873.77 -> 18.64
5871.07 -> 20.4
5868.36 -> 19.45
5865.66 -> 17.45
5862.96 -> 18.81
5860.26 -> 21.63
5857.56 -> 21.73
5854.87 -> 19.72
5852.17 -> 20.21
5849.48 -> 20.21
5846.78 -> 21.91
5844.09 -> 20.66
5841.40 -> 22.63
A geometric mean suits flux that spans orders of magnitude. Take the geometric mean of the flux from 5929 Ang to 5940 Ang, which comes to 19.6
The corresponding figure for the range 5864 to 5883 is 19.0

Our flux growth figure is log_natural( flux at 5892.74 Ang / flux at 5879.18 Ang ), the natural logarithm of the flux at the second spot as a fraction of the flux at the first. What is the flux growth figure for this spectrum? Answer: -0.07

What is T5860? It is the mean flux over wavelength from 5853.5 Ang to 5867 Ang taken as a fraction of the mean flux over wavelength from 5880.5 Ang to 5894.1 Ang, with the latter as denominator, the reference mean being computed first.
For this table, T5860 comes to 1.16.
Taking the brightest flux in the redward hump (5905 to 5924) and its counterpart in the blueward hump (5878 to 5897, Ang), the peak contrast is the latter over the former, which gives 0.85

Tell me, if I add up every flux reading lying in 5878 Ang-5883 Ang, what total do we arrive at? 36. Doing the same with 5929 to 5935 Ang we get 38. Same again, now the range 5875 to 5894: 124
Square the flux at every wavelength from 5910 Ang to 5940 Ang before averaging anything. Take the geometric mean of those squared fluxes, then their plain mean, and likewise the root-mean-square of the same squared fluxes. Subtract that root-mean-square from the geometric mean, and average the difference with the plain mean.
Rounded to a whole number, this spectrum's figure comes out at 205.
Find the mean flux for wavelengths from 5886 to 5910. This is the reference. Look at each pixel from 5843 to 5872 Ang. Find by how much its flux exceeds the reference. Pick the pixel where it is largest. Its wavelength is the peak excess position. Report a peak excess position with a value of 5846.78 Ang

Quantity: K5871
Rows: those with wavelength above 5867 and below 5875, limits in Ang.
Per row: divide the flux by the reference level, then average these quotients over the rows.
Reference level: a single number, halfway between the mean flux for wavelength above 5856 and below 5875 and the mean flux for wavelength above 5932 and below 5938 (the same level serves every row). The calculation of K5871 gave 0.992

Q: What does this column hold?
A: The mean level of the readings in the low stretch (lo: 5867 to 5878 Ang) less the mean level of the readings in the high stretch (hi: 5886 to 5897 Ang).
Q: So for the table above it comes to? 3.4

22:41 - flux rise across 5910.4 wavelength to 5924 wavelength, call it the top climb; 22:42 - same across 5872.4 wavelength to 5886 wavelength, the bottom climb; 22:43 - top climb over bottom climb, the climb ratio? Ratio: -2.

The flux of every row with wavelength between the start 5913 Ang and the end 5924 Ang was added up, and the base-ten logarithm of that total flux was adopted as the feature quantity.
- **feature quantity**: 1.92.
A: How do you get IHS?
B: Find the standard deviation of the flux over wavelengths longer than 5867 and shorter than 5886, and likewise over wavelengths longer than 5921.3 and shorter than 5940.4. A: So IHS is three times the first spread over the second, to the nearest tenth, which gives 3.1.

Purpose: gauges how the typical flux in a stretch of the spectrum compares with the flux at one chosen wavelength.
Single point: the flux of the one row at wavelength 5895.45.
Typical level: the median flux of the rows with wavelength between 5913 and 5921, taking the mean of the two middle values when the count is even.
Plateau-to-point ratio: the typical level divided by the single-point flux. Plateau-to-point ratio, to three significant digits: 1.21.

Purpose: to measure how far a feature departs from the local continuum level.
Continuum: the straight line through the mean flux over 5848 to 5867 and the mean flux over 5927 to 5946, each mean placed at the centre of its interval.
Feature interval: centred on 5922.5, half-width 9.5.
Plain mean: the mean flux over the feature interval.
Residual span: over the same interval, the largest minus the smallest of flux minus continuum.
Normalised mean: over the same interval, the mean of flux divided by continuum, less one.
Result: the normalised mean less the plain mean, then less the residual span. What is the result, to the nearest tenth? -23.8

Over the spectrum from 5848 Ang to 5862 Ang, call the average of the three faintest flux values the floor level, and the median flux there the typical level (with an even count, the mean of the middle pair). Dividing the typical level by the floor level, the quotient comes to 1.01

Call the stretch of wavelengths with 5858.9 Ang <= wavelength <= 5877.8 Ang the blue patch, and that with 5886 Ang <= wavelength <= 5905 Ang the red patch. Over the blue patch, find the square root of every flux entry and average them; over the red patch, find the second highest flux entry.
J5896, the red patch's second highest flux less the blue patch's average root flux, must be 15.8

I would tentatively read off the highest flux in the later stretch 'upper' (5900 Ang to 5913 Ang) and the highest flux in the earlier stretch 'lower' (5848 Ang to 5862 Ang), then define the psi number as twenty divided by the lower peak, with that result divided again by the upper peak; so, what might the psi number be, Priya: 0.0441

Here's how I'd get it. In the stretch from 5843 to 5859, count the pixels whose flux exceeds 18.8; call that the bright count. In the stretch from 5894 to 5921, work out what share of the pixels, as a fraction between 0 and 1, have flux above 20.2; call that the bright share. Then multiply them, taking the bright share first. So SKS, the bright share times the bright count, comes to 1.8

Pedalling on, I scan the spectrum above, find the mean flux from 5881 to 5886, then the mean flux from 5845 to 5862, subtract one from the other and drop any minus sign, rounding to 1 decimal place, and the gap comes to 2.6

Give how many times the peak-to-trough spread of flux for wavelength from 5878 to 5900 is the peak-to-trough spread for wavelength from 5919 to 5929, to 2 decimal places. 1.66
